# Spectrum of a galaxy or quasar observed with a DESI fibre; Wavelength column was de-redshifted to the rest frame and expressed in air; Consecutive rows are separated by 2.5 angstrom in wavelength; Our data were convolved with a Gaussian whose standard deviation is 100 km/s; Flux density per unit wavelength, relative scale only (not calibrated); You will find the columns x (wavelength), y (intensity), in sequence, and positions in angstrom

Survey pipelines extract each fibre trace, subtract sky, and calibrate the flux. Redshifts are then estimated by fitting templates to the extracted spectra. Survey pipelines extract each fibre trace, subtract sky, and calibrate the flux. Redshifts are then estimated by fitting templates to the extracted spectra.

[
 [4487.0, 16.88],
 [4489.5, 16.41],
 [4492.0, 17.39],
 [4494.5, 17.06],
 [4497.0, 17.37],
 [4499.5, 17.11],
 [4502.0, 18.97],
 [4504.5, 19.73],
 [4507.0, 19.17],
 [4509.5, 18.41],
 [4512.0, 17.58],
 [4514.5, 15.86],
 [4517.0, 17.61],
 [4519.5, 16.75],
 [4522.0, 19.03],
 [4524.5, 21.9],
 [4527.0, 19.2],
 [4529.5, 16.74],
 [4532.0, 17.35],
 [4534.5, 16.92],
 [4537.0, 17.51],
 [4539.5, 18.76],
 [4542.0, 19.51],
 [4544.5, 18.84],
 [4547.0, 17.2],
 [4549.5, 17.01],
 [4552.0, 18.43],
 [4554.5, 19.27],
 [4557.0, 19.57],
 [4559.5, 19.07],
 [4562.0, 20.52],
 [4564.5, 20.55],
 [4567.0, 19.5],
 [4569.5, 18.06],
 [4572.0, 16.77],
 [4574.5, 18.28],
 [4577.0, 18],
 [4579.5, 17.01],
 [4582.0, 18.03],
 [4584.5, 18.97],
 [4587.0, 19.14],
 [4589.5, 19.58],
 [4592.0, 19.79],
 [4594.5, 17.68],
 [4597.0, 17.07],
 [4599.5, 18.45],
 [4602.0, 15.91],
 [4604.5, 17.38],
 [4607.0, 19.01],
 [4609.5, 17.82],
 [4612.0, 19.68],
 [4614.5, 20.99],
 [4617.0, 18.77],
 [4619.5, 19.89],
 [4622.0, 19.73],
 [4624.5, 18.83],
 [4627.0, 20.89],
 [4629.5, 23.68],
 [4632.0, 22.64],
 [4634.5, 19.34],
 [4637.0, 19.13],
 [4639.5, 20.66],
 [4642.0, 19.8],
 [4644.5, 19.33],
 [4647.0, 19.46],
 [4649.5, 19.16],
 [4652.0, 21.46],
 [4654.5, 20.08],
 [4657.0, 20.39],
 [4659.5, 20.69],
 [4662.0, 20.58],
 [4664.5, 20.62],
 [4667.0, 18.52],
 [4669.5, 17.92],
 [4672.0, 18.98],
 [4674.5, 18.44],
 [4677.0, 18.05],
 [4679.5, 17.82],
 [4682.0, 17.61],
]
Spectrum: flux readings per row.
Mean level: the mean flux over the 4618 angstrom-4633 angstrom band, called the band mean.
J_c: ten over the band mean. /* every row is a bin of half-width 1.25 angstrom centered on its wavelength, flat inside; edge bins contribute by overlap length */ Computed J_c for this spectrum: 0.48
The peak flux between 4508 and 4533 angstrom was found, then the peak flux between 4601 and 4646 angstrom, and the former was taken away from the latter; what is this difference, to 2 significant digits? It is 1.8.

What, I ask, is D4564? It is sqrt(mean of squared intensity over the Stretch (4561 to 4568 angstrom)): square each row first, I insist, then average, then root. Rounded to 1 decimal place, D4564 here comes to 20.2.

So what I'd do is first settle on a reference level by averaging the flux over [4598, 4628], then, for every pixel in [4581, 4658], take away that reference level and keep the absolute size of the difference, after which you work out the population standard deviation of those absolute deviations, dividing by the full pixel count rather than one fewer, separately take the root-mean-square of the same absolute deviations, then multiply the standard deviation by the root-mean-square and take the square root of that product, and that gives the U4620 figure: 1.33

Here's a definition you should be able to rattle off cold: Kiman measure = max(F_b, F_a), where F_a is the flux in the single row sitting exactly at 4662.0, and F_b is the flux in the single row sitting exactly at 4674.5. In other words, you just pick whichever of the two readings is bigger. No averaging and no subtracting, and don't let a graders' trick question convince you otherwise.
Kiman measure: 20.6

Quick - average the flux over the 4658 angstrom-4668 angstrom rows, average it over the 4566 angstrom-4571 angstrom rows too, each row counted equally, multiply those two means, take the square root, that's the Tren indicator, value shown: 19.4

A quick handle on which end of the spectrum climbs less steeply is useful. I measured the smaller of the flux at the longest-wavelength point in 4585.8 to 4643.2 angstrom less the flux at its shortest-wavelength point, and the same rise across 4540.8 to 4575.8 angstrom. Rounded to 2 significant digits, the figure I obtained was -1.2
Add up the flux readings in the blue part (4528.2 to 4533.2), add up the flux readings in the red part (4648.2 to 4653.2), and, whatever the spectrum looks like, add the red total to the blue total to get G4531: 75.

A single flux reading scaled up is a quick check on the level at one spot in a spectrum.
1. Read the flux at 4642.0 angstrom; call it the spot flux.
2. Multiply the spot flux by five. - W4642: 99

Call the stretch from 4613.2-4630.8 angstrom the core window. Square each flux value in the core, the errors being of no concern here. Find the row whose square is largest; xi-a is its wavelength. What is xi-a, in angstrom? 4629.5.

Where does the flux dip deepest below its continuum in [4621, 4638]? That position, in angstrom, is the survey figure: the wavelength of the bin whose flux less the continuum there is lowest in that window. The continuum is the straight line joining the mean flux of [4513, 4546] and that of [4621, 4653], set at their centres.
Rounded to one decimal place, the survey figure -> 4624.5 angstrom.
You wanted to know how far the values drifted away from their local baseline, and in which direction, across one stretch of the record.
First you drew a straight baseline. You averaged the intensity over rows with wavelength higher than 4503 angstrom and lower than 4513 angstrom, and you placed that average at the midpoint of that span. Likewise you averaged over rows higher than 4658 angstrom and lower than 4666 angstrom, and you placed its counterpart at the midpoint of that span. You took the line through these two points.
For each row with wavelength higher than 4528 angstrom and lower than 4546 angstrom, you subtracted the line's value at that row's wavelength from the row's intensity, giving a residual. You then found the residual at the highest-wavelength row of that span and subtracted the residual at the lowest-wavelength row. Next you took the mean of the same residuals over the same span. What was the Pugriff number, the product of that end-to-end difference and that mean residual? -2.2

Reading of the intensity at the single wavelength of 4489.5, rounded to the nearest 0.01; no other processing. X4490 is 16.41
